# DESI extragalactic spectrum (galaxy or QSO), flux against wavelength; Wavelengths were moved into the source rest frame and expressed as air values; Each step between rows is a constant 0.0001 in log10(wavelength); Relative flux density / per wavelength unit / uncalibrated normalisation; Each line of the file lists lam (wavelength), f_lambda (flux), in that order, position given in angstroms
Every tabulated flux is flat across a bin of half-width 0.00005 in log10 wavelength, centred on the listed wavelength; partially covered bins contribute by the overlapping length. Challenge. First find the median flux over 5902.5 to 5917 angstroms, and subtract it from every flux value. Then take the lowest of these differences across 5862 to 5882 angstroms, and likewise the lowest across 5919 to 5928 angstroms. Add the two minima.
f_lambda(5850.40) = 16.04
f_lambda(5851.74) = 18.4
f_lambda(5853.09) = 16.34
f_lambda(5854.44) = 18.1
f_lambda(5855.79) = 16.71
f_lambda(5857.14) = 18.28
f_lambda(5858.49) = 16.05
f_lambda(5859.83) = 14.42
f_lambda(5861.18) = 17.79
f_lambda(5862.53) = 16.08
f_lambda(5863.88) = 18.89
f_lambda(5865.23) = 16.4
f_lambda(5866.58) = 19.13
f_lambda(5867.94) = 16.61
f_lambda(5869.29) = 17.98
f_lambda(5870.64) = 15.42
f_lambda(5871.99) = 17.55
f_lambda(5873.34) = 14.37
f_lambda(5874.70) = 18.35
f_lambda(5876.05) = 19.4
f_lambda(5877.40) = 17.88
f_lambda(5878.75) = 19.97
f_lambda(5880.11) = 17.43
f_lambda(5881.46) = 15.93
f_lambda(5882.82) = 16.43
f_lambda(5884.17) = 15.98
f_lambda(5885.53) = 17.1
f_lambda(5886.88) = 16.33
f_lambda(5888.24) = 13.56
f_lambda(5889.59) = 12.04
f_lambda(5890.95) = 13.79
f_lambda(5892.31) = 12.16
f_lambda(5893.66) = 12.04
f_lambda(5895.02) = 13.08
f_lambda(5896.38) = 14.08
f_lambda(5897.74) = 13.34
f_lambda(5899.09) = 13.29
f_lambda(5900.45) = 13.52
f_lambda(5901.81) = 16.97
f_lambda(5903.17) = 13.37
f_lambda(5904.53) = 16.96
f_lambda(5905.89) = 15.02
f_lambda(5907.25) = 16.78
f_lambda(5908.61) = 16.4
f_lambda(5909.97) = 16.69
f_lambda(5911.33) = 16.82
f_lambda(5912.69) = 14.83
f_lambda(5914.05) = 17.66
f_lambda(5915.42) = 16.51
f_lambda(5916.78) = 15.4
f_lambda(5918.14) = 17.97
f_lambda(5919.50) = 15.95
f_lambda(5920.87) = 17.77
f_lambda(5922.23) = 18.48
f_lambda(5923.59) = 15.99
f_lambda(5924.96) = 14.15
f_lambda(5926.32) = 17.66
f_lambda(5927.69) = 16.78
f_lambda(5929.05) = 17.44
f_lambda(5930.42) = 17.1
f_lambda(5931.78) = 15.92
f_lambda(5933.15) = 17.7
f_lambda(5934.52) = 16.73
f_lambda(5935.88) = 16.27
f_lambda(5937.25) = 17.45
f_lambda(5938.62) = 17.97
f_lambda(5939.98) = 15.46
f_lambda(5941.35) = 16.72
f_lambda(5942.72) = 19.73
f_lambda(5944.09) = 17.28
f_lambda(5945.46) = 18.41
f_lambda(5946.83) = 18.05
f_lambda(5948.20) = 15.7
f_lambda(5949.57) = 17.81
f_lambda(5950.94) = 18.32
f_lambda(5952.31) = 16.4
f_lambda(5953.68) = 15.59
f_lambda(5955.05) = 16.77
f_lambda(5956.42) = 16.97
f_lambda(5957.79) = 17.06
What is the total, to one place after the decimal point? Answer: -4.5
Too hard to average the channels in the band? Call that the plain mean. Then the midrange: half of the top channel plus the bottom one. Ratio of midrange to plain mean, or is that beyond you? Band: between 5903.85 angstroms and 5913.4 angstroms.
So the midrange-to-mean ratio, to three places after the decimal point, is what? 0.980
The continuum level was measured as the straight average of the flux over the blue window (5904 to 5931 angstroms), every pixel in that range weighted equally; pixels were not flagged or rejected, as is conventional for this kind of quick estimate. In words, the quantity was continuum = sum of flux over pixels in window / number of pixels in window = 16.6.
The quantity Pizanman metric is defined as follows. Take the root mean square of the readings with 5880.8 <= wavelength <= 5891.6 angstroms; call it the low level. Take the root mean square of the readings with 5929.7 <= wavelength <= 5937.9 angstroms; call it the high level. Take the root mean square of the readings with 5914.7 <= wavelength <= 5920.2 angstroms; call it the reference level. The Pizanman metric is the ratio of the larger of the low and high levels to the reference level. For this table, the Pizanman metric 1.02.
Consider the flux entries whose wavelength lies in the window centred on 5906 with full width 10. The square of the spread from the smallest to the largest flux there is 13.0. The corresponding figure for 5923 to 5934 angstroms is 12.6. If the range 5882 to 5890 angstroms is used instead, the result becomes 25.6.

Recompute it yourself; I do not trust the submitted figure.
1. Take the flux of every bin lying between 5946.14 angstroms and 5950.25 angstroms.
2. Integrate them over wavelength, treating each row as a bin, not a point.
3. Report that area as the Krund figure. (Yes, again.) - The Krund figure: 71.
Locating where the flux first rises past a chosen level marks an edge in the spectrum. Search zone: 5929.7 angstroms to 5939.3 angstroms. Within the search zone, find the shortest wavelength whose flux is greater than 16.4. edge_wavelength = 5930.42 angstroms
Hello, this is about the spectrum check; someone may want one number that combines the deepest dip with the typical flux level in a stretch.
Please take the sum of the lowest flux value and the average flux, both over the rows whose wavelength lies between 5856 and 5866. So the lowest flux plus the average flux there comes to 31.3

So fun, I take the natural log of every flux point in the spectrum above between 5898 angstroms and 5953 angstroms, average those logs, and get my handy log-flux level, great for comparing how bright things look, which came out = 2.81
